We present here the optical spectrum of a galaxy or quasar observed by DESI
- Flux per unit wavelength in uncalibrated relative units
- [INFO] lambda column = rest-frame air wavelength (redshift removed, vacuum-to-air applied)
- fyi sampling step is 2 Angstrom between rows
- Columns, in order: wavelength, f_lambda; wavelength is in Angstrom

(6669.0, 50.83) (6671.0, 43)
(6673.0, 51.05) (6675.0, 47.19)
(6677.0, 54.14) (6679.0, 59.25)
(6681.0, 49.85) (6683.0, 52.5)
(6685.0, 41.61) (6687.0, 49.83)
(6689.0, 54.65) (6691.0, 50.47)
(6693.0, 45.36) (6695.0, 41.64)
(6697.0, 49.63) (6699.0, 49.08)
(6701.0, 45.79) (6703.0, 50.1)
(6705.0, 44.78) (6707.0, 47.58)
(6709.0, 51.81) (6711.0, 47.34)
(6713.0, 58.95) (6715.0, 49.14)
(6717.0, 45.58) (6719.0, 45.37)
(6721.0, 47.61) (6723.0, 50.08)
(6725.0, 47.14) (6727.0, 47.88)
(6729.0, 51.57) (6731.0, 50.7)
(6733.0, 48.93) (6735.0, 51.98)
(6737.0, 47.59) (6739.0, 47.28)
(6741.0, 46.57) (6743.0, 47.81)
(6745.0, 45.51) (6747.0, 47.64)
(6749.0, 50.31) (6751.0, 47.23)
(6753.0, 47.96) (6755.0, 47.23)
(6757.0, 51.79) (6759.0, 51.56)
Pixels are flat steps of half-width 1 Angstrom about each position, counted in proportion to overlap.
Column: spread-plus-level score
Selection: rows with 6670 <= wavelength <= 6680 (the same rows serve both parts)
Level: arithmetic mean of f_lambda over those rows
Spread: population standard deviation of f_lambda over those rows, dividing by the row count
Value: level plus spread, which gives 57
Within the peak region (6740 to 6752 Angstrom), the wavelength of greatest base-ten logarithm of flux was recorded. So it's 6749.0 Angstrom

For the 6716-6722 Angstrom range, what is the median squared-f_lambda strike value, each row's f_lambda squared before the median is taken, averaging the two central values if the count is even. 2078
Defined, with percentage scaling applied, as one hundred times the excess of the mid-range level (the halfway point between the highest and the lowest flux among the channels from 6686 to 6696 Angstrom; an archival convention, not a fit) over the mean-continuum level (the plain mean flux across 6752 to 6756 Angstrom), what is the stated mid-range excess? 55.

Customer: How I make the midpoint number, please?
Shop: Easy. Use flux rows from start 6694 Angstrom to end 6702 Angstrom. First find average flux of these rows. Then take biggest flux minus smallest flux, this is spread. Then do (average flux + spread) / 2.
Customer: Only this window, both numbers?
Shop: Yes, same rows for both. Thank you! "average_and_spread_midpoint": 27.3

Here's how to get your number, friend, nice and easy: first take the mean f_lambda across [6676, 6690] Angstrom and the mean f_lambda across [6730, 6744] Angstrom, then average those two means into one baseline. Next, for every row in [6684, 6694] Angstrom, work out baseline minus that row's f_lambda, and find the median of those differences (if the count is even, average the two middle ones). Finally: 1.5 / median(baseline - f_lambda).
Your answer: 4.1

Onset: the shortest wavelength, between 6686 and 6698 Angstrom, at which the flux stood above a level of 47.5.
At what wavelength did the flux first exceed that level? 6687.0 Angstrom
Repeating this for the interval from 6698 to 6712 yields 6699.0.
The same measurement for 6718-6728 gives 6721.0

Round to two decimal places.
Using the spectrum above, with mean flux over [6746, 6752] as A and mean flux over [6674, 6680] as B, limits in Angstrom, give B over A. 1.11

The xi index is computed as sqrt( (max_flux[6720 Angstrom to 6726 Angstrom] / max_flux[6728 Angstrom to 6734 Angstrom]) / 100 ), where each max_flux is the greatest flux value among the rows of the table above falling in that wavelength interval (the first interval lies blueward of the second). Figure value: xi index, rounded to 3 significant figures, 0.0985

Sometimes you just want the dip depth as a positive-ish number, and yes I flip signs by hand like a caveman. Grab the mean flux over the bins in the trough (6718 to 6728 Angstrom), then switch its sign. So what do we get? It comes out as -47.6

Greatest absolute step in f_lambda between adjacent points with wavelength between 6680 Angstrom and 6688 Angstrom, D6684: 10.9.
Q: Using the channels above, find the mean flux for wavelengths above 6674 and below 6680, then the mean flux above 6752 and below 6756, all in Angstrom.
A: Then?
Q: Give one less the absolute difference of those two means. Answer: -5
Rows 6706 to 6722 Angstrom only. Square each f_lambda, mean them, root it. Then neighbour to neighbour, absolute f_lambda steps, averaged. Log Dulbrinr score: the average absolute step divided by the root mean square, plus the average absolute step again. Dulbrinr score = 5.3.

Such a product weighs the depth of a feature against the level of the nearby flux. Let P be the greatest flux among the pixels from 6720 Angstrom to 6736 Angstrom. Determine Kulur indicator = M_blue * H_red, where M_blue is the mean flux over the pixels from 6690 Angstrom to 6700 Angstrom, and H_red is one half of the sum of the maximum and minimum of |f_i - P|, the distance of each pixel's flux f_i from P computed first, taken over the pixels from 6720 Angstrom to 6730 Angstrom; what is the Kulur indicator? 124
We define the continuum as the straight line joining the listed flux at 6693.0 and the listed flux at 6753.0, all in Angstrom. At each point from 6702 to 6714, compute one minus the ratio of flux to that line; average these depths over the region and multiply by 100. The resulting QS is -9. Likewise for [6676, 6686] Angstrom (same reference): -15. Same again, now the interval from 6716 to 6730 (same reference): -3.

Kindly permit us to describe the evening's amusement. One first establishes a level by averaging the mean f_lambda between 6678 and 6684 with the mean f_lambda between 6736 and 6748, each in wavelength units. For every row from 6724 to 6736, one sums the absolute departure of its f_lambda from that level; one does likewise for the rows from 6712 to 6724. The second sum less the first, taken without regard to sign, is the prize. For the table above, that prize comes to 12.7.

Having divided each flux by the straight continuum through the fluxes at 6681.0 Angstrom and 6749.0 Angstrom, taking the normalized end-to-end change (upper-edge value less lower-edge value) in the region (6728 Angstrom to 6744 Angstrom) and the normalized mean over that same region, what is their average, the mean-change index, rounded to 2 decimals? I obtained 0.45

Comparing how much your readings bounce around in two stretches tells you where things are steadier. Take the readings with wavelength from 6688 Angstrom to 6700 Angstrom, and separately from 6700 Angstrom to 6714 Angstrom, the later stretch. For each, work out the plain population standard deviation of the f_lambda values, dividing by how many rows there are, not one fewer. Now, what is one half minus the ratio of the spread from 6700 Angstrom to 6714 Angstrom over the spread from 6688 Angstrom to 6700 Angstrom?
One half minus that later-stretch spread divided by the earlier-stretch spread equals -0.59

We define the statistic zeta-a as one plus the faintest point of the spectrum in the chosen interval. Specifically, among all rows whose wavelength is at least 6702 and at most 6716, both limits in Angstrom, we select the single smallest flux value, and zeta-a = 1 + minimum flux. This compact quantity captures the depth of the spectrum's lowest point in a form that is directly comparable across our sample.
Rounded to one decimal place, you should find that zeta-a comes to 45.8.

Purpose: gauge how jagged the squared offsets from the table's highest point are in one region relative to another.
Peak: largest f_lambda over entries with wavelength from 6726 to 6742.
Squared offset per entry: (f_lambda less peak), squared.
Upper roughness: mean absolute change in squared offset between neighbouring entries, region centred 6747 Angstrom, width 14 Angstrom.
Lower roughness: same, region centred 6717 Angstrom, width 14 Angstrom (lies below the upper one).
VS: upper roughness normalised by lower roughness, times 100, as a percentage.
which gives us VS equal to 71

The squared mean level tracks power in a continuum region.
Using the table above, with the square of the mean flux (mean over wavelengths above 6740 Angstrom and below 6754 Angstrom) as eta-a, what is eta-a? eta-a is 2263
